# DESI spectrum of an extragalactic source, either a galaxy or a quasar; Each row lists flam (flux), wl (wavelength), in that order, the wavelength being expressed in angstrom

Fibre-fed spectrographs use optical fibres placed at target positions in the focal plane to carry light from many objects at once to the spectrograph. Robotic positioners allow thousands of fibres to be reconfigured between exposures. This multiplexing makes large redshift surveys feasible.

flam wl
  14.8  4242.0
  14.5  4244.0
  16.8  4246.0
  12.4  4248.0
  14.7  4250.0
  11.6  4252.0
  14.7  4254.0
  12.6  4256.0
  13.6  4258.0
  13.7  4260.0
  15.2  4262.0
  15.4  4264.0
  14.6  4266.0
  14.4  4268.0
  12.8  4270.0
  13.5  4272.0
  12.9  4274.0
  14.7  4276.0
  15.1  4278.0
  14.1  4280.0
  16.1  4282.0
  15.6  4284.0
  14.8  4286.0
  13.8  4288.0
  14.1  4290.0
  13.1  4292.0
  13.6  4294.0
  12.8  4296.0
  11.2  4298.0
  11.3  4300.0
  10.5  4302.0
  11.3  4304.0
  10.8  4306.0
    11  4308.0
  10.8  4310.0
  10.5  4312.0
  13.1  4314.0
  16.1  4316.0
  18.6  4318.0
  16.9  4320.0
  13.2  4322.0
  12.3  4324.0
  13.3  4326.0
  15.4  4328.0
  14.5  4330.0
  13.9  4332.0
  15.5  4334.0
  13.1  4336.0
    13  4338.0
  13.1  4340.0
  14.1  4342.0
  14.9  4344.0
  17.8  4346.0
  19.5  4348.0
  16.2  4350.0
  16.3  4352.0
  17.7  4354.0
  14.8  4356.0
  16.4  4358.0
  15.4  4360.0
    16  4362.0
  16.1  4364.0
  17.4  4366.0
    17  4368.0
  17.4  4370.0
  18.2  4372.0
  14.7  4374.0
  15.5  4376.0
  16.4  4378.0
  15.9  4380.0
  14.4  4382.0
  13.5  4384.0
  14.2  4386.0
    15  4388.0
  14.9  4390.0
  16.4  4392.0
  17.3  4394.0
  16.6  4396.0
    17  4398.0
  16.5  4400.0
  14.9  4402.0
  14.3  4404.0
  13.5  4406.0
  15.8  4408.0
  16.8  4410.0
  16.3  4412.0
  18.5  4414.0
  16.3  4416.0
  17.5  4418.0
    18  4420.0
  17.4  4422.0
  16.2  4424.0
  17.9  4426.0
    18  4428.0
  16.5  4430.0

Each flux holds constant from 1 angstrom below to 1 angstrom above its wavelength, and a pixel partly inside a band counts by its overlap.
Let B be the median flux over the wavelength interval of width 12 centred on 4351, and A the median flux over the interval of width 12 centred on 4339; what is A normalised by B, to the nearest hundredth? 0.80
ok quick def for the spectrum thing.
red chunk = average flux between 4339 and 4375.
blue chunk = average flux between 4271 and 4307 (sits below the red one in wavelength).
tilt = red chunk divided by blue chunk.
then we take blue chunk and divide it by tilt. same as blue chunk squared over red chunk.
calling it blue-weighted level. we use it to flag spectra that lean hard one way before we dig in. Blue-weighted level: 11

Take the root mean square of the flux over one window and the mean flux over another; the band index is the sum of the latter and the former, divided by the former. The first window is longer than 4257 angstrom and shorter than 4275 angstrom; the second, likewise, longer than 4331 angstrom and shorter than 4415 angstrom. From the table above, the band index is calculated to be 2.12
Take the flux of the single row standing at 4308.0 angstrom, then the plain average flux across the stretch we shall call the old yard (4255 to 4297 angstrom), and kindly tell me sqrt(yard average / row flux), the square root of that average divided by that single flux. 1.13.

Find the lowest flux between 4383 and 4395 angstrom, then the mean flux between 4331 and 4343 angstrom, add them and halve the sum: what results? 13.64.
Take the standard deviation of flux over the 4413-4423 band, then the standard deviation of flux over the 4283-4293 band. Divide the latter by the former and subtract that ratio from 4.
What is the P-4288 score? 2.8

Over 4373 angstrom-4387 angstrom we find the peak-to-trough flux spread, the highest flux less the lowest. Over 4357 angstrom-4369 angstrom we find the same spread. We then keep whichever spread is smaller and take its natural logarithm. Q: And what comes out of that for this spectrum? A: 0.69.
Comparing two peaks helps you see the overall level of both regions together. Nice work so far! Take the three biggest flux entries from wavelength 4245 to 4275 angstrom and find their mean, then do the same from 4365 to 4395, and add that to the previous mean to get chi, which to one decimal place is 33.5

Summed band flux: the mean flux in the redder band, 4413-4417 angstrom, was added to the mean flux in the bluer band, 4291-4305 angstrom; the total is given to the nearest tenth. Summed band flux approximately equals 29.4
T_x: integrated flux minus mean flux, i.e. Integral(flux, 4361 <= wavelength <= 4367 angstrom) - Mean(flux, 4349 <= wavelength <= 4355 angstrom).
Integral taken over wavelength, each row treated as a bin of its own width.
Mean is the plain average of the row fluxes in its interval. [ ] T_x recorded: 82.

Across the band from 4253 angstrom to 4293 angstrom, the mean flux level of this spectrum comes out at 14.2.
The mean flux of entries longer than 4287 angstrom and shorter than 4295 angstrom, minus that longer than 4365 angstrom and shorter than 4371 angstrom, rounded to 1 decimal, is -3.6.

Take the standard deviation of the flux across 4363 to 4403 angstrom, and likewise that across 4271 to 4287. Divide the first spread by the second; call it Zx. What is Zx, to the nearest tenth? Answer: 1.2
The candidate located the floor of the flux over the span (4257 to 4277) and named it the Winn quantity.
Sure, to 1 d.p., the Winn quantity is 12.8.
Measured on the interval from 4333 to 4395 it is 13.0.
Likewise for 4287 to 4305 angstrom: 10.5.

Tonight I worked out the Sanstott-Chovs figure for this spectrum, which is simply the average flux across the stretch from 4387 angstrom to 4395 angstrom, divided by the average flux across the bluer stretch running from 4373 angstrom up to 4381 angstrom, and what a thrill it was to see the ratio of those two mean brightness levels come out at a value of 1.02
